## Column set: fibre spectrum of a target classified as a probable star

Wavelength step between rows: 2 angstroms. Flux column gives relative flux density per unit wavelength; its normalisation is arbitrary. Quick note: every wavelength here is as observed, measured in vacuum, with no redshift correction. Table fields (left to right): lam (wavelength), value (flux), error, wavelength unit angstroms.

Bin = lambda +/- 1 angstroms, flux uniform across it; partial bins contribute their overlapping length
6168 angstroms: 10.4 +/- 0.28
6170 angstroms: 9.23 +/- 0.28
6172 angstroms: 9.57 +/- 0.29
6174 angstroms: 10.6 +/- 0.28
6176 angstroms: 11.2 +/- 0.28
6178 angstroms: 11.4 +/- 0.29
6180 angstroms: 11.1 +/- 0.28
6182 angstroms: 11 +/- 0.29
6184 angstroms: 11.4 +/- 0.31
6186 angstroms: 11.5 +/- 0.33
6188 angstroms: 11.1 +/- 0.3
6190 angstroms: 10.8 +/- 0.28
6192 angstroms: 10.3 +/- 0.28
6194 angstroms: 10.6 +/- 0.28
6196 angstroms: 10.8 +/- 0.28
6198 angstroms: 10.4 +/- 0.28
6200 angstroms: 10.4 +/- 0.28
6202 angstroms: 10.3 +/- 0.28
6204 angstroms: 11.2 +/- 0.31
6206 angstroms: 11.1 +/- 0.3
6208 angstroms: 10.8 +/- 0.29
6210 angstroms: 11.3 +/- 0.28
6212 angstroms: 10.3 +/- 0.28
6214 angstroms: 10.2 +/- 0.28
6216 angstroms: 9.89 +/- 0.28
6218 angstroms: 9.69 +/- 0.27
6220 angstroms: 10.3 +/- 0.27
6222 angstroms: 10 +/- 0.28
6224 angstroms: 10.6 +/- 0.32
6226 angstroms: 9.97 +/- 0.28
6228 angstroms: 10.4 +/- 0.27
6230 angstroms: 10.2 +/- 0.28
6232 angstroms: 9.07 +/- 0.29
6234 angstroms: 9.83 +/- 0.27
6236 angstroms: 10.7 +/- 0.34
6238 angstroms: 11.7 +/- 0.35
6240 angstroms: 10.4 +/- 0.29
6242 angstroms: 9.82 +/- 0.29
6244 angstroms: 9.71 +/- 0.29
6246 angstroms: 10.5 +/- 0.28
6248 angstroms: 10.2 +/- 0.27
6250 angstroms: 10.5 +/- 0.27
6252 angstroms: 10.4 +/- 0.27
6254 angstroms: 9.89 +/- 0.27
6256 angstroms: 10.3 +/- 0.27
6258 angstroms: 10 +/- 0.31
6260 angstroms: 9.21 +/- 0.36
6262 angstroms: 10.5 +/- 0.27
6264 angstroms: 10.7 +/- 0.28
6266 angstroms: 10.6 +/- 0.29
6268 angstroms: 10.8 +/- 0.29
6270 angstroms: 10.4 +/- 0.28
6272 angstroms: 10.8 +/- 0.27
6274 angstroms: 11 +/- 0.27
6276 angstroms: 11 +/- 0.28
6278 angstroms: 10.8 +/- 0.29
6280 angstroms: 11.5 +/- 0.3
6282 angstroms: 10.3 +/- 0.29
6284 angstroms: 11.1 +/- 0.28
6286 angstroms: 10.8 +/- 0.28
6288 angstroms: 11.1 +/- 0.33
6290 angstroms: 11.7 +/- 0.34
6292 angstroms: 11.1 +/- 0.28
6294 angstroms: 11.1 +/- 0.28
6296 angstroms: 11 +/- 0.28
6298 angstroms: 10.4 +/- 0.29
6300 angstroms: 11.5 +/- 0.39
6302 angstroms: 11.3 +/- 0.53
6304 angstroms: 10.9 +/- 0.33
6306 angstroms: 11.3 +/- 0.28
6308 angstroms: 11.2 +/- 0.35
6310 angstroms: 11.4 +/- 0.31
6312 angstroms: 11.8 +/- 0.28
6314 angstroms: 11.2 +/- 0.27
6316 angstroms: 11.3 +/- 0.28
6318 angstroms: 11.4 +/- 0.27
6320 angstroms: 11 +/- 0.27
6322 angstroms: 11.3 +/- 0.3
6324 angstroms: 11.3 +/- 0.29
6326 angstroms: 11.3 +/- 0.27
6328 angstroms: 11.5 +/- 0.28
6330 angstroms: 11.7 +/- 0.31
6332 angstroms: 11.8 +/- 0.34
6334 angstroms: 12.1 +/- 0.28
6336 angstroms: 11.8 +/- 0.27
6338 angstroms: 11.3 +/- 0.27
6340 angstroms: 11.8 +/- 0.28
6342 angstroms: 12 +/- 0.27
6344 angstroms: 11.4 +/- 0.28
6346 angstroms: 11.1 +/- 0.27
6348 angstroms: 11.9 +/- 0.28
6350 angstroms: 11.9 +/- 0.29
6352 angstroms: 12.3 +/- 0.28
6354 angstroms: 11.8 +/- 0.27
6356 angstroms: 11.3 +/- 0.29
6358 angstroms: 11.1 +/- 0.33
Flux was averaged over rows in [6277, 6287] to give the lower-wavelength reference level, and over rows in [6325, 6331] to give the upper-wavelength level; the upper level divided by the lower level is 1.06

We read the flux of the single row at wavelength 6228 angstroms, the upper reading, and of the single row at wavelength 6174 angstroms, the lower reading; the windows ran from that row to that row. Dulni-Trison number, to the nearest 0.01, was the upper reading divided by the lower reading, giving 0.98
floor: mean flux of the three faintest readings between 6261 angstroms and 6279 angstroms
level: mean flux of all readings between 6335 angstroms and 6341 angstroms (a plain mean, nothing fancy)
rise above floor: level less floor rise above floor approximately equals 1.1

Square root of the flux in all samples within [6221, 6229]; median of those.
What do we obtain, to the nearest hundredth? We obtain 3.19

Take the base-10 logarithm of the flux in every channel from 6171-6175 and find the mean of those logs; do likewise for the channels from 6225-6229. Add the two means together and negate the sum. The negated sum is -2.01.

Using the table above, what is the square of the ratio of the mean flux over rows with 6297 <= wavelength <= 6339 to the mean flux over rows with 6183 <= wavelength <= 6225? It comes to 1.15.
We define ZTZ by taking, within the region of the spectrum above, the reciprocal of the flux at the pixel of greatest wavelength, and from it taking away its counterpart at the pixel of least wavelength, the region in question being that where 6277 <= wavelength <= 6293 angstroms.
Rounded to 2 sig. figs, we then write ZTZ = -0.0025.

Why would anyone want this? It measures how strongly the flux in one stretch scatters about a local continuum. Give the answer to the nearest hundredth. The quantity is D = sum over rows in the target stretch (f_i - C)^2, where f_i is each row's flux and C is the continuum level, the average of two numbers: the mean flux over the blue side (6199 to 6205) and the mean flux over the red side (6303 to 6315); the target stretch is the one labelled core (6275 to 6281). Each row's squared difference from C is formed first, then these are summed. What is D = 0.31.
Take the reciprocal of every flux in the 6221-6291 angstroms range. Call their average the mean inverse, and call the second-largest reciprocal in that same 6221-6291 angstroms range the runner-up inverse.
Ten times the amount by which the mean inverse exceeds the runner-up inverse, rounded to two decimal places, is -0.13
